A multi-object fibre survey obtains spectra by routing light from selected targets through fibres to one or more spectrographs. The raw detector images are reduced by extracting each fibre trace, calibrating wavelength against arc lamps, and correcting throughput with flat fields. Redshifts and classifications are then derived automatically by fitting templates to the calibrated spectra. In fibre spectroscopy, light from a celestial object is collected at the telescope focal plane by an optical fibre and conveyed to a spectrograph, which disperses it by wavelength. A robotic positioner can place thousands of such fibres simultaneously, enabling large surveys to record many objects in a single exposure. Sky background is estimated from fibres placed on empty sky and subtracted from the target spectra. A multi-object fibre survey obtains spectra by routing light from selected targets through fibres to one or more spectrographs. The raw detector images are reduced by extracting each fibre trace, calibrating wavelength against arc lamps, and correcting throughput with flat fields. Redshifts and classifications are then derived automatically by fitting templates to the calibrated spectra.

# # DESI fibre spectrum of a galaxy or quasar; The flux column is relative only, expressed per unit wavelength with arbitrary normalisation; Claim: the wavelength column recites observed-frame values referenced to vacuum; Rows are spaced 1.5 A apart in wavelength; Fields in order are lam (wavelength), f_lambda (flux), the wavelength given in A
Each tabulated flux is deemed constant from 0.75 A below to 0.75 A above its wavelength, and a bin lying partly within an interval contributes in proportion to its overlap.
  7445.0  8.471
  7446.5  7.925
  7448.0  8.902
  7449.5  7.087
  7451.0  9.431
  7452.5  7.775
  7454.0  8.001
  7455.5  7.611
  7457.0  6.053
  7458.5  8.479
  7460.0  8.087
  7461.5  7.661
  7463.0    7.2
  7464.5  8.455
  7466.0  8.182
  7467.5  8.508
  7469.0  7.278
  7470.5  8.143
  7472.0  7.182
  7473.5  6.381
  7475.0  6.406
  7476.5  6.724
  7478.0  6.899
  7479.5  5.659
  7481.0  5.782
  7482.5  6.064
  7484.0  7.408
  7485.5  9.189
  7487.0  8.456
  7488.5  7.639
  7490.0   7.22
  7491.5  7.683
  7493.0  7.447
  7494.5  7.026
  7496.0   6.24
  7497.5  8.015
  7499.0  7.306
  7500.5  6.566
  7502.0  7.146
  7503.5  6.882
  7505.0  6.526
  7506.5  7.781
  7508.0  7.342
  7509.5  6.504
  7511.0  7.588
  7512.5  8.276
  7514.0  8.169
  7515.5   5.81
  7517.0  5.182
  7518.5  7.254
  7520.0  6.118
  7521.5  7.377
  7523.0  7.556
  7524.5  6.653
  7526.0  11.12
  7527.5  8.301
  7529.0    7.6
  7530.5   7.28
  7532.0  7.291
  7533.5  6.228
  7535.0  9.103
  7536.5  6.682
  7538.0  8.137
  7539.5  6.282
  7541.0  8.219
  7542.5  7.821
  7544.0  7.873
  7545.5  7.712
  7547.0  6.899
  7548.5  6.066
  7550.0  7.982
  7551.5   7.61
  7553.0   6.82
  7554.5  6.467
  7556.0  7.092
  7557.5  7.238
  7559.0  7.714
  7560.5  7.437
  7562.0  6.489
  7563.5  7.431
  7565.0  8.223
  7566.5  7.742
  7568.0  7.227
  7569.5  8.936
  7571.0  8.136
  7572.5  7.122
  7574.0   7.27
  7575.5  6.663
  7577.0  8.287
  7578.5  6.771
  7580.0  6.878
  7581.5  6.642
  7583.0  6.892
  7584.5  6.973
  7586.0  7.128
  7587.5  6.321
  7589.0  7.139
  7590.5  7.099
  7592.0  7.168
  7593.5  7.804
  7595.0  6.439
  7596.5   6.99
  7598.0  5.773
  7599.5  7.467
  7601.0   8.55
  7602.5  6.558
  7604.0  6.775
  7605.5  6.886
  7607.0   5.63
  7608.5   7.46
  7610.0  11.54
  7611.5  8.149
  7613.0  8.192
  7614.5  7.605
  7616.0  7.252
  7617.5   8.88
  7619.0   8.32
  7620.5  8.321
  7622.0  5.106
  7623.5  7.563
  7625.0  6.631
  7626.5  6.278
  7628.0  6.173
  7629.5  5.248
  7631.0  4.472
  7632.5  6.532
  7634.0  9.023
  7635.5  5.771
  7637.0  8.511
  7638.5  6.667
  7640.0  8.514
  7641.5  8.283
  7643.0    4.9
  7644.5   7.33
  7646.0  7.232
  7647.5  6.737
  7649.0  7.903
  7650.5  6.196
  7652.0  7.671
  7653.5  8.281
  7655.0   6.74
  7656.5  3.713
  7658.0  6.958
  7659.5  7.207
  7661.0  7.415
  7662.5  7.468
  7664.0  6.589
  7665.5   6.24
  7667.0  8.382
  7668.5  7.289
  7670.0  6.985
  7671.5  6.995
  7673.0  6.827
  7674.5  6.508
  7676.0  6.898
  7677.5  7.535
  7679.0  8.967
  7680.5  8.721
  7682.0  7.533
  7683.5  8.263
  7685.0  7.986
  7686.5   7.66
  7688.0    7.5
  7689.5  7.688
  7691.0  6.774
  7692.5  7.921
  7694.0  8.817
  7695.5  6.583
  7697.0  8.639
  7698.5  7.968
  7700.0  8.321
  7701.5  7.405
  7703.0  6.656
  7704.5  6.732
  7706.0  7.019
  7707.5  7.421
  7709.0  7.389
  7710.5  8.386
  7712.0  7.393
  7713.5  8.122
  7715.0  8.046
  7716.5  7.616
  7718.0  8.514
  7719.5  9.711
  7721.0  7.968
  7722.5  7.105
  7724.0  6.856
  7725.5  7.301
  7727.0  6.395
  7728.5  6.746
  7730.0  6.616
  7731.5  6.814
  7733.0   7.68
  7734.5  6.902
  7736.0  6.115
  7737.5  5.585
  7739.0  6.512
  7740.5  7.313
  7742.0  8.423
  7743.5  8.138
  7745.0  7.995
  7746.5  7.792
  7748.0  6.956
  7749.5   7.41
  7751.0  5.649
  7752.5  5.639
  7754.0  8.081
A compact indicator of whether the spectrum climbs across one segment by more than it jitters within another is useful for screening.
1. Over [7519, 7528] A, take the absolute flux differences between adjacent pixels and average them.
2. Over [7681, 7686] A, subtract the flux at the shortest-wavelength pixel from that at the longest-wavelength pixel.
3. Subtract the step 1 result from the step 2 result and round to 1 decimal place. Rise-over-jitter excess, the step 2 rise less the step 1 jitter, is -1.5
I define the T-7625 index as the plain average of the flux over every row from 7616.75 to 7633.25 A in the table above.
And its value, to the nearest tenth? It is 6.7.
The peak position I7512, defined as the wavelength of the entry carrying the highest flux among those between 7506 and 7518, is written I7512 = 7512.5 A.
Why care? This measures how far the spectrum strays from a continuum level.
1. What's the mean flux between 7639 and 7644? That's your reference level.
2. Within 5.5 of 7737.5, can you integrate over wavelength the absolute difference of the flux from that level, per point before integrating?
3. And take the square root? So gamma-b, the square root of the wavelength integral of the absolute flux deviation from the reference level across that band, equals 2.9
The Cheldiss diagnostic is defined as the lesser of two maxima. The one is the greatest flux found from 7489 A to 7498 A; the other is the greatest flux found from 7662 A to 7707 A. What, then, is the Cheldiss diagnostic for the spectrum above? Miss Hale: 8.0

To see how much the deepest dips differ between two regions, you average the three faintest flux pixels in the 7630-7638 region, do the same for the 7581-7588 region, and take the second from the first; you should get -1.0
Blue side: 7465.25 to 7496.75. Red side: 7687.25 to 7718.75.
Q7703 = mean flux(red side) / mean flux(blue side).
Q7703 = 1.062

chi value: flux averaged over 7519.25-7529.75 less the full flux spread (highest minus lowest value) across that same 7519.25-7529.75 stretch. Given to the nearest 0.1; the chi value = 2.8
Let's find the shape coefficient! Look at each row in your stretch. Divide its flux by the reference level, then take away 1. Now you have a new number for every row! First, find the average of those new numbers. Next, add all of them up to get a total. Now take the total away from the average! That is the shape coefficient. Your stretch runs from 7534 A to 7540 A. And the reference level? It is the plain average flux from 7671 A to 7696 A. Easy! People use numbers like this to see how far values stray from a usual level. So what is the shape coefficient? 0.02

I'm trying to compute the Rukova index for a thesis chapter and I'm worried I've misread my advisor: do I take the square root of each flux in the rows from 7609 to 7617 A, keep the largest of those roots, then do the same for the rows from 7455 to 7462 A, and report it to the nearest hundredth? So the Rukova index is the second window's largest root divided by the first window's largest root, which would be 0.86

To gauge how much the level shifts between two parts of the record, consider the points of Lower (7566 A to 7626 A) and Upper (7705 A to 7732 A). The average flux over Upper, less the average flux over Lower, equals 0.17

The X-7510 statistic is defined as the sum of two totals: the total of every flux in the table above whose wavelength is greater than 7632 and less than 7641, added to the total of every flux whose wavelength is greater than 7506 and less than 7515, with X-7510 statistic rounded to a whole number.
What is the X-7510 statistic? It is 91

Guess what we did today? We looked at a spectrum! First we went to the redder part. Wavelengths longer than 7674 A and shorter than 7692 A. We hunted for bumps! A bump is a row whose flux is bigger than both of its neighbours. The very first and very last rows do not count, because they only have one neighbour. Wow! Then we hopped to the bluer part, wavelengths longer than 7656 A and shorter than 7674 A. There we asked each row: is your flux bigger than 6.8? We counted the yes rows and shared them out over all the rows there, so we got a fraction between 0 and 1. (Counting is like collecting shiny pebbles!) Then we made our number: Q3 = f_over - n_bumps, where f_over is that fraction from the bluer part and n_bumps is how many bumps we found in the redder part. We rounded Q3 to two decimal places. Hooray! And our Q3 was -2.25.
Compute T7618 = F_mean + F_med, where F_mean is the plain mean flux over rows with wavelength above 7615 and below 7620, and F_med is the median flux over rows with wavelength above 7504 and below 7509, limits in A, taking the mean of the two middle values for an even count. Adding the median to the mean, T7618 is 15.5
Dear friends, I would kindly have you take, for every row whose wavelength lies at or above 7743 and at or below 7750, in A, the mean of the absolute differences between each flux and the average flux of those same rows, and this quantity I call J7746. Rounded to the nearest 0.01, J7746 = 0.38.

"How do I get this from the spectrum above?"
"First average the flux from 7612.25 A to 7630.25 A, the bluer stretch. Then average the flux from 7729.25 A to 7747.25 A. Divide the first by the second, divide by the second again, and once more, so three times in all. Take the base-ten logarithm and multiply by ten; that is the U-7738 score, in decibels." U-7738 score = -17.1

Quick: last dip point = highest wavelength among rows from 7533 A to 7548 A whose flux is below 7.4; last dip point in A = 7547.0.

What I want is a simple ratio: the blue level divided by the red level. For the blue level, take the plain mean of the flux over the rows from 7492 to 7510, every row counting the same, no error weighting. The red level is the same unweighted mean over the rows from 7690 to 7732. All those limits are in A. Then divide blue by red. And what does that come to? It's 0.94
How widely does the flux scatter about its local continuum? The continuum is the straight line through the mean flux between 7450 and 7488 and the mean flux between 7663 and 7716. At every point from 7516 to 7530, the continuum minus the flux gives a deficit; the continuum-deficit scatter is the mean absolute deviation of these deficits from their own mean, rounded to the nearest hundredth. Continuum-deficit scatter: 1.05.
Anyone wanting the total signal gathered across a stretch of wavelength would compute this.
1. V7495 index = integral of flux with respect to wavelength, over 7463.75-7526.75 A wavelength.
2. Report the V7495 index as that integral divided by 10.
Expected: 46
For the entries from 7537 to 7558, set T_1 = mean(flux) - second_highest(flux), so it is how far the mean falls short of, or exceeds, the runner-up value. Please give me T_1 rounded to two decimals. -0.84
